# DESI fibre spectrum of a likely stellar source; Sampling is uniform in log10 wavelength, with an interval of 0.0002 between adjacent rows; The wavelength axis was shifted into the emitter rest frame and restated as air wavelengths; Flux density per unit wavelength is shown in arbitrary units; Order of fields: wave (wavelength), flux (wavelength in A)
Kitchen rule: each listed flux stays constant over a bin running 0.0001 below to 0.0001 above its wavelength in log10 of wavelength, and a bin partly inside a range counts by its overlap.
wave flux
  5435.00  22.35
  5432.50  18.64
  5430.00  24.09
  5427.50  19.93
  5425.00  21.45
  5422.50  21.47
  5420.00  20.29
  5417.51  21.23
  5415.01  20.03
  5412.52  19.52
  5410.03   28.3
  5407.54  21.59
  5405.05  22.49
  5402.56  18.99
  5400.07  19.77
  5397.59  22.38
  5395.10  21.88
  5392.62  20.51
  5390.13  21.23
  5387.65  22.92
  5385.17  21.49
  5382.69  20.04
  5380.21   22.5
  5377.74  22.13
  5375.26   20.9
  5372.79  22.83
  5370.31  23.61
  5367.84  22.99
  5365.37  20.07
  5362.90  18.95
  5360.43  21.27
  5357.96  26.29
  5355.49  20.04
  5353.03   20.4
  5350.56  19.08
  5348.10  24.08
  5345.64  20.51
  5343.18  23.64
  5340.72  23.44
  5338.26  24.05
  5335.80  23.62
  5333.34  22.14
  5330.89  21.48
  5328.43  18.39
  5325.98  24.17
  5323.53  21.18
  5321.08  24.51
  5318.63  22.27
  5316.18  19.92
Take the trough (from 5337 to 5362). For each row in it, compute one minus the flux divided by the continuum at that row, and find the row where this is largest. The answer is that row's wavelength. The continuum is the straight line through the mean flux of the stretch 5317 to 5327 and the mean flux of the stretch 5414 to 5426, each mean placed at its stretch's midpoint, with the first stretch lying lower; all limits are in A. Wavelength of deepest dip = 5350.56 A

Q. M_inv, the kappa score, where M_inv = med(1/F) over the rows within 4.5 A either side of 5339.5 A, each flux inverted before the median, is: 0.042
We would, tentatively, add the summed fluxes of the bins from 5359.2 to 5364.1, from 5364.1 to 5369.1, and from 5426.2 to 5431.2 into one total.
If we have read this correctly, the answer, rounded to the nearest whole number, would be 127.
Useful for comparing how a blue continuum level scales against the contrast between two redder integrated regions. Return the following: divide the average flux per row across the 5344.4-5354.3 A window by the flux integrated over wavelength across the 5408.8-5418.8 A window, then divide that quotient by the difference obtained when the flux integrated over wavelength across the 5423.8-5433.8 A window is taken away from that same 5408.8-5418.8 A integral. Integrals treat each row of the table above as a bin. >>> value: 0.008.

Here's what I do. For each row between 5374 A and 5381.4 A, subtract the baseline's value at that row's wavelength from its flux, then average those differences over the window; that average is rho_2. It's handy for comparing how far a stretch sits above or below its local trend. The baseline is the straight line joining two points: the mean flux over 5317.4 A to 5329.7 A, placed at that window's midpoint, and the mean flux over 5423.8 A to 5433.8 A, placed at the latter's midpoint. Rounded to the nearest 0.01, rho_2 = 0.29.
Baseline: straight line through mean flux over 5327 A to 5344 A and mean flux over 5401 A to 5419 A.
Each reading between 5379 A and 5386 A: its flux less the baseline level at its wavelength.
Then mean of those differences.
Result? -0.6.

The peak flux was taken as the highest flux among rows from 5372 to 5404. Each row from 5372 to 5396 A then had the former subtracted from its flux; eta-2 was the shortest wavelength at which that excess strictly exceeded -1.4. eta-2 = 5372.79 A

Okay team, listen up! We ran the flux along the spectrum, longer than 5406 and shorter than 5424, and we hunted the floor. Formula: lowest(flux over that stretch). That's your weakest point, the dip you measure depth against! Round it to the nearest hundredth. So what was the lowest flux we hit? 19.52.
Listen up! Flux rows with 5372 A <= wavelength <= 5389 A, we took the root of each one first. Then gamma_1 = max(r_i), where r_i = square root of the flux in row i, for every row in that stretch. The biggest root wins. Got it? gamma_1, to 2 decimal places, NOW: 4.79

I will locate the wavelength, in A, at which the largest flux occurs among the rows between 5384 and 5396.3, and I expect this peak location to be 5387.65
